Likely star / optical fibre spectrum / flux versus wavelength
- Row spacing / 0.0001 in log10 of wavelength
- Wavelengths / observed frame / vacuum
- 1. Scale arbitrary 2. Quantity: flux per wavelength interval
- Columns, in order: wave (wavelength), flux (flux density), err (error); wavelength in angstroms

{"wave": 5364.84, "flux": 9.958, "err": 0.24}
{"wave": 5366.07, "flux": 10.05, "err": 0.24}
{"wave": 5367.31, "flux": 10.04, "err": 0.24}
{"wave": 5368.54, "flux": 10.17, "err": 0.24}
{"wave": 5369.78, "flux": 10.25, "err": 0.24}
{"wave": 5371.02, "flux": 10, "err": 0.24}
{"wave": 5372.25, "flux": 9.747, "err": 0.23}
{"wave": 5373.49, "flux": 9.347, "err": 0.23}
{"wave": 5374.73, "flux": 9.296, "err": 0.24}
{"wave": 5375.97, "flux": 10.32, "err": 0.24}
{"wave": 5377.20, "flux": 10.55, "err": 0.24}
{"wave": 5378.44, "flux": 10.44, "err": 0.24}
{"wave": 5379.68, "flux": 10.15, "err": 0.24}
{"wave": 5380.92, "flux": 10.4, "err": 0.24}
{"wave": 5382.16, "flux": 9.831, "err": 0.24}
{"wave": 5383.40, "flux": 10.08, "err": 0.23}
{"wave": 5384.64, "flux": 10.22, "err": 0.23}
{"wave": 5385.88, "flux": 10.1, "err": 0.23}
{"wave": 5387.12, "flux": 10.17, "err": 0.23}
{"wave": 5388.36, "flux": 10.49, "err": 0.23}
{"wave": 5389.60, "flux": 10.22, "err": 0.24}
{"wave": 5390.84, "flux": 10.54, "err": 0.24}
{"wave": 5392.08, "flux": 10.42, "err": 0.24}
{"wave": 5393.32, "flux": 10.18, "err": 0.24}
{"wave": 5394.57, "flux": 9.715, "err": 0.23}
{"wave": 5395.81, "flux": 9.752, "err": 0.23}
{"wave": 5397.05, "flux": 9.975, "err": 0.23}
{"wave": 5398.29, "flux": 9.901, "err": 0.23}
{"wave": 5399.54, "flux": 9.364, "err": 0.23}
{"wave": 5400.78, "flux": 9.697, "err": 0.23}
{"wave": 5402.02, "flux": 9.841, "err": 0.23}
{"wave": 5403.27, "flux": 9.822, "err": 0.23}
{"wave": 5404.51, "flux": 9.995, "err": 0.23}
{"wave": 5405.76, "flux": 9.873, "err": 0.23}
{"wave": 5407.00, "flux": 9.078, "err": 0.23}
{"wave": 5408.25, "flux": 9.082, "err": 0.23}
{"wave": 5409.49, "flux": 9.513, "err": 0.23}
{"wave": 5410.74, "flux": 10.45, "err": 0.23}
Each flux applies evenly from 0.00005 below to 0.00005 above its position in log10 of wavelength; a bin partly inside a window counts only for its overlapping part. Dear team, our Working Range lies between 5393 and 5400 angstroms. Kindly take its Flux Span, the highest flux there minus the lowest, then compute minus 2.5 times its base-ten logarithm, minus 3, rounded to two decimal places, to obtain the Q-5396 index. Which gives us -2.78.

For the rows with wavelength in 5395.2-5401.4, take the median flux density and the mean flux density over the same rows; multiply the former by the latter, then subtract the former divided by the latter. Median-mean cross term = 94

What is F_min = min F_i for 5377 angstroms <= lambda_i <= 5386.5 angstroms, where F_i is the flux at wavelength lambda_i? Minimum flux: 9.831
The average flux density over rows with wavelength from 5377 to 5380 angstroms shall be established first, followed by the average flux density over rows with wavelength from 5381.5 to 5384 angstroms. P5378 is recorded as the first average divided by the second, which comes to 1.04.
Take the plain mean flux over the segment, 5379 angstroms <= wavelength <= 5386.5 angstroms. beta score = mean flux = 10.13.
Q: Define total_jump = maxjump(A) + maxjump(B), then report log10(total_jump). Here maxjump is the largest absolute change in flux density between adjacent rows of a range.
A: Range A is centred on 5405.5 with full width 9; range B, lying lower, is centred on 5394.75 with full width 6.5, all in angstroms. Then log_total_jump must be 0.10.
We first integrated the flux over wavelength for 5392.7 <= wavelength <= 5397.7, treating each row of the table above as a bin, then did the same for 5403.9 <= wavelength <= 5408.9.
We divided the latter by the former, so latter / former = 0.96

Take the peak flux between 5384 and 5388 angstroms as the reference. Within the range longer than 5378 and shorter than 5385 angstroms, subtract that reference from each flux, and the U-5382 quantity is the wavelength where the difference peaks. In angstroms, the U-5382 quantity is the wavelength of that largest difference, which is 5378.44 angstroms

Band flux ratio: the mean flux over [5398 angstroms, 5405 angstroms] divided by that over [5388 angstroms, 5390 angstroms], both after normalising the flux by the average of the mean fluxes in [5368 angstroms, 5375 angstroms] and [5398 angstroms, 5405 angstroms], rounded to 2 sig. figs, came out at 0.94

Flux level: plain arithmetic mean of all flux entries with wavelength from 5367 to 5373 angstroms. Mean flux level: 10.0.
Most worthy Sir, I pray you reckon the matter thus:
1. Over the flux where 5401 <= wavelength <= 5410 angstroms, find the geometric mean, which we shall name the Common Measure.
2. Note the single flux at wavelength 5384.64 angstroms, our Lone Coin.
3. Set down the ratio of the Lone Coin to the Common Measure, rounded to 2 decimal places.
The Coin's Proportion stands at 1.07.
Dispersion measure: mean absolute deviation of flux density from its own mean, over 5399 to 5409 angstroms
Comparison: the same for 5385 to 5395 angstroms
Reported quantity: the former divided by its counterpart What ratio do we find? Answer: 1.7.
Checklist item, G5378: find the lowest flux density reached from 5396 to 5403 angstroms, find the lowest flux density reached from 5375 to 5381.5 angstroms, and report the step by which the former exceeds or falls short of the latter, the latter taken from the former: -0.8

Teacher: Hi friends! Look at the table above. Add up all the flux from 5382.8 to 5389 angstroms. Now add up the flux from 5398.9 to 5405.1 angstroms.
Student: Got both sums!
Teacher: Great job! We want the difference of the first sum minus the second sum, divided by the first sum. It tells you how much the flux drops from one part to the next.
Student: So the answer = 0.046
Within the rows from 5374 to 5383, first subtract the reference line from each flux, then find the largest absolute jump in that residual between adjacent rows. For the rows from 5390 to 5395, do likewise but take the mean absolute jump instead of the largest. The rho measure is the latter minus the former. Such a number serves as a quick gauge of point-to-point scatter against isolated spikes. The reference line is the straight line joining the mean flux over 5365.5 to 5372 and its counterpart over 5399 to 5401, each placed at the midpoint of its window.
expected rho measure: -0.794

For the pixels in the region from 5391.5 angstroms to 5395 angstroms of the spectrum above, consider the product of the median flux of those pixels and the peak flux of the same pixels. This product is 106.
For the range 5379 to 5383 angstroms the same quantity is 106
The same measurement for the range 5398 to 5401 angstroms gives 96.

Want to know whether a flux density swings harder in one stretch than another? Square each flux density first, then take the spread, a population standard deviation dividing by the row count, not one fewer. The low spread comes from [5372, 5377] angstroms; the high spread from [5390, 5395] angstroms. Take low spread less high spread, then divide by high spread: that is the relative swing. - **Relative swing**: 0.26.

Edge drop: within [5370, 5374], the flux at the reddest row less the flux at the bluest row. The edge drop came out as -0.65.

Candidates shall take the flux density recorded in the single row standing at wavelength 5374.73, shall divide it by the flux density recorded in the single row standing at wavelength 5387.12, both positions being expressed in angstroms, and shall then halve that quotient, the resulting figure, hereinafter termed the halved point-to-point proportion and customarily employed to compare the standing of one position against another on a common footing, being 0.46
